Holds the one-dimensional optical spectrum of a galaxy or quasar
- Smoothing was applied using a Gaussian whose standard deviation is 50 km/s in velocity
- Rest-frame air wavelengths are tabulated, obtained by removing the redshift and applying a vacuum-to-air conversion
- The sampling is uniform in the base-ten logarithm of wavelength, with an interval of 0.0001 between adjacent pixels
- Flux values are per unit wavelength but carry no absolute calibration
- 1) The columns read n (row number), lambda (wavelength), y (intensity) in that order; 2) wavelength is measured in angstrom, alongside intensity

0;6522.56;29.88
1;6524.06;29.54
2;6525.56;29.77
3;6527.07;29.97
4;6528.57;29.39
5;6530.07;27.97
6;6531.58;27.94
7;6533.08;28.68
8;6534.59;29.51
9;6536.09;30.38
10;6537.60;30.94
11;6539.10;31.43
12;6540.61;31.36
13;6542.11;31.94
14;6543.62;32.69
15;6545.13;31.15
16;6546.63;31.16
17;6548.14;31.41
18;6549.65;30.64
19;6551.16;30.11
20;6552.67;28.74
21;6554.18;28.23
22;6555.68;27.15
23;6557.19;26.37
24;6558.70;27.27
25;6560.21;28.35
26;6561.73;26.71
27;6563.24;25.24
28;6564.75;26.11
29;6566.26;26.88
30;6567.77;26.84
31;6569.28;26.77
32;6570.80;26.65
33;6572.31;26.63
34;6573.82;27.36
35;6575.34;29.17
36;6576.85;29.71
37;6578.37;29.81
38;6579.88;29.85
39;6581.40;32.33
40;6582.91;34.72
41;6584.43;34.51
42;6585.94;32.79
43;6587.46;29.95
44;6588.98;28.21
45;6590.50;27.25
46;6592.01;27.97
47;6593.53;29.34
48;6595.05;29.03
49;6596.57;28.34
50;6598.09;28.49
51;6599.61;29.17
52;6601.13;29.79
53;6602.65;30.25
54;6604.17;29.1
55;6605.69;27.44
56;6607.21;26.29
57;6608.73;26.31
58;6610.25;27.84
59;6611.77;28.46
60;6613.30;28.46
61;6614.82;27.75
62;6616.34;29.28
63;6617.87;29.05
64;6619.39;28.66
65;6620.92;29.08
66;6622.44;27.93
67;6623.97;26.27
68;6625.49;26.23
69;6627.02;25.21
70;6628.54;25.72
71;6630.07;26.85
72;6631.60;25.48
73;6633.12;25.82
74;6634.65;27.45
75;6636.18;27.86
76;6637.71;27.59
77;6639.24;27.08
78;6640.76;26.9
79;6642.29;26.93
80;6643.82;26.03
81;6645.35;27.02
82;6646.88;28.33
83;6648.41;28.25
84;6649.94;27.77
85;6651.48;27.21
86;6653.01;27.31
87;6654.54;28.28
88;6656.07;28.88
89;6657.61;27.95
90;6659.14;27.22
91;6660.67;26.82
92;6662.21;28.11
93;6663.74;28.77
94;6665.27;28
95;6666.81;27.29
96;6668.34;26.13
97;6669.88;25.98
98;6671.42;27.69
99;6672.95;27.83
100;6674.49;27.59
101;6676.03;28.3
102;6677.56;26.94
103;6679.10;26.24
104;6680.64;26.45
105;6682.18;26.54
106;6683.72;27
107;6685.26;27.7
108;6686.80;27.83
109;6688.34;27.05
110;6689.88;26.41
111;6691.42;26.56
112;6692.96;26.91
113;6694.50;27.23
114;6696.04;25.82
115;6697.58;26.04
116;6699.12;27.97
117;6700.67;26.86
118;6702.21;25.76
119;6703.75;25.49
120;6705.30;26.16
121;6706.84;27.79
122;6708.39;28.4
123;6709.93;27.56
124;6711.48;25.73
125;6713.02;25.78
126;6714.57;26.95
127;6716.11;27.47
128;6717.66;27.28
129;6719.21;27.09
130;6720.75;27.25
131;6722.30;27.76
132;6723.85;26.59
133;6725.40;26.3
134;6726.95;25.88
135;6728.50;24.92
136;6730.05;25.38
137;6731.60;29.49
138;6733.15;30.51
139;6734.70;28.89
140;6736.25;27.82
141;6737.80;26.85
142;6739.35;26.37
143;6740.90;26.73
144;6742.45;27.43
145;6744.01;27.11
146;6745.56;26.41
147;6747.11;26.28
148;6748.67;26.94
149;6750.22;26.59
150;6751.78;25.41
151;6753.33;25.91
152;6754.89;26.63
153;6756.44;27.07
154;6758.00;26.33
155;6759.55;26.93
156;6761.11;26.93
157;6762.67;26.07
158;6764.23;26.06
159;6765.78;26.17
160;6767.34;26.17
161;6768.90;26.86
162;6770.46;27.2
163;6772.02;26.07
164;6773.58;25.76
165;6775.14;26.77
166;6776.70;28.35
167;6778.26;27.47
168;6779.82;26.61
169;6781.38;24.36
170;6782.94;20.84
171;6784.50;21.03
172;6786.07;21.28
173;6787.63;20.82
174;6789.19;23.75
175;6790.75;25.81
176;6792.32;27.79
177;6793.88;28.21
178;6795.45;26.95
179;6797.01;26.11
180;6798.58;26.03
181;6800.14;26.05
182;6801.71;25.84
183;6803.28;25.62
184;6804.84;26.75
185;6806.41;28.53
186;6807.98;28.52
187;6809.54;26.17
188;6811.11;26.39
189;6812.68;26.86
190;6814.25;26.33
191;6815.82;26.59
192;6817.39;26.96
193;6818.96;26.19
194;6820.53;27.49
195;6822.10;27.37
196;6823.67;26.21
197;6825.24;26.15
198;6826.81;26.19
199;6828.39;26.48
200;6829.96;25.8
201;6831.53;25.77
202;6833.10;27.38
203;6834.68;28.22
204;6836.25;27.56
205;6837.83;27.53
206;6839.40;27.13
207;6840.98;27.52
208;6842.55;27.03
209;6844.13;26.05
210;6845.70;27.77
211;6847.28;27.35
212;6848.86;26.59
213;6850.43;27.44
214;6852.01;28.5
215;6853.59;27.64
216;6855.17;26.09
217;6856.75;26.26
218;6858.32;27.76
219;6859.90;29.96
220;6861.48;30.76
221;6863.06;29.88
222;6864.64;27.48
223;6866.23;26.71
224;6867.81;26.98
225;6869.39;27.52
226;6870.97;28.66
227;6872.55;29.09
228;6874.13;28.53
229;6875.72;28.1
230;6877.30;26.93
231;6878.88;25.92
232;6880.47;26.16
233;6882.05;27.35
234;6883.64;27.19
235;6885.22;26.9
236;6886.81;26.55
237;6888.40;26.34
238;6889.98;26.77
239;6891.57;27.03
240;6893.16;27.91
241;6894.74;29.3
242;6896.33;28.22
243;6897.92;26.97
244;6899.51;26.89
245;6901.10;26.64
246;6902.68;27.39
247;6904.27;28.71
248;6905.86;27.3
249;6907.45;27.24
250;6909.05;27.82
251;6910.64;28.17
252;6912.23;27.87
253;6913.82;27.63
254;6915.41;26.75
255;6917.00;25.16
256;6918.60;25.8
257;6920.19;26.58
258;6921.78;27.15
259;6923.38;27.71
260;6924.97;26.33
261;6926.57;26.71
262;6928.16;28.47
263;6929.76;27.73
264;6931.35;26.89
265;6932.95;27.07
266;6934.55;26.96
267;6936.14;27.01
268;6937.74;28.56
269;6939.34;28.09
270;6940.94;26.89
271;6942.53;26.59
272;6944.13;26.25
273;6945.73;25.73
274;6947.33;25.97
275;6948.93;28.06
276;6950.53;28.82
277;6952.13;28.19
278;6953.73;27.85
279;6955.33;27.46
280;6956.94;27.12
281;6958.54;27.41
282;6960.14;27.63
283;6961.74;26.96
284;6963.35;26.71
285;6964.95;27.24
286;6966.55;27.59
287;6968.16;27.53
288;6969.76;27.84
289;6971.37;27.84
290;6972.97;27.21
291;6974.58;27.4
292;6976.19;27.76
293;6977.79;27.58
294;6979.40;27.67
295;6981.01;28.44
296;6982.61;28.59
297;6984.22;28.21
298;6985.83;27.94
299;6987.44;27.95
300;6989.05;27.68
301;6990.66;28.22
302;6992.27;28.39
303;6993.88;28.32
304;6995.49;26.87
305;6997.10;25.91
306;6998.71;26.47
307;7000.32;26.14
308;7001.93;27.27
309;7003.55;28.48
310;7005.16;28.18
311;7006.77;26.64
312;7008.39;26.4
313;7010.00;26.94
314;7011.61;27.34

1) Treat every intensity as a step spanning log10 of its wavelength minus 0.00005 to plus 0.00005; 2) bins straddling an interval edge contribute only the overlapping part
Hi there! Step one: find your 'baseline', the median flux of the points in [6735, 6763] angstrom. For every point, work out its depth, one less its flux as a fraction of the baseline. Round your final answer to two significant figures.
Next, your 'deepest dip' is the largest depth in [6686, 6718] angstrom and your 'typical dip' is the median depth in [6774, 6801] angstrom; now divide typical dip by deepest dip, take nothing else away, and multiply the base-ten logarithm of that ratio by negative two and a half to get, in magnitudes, 0.69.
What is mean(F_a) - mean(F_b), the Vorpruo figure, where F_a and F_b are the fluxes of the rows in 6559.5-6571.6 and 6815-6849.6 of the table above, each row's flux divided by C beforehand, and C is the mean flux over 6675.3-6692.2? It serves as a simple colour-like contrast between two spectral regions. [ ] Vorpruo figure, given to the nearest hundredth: -0.01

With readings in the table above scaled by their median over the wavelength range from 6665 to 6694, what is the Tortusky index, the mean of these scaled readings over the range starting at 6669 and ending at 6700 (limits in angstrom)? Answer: 1.000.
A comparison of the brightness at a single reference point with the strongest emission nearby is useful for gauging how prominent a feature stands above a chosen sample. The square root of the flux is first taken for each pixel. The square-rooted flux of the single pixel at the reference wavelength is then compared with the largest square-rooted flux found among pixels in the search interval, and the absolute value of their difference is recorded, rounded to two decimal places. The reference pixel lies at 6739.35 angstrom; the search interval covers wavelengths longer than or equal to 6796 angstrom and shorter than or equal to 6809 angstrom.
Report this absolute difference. 0.21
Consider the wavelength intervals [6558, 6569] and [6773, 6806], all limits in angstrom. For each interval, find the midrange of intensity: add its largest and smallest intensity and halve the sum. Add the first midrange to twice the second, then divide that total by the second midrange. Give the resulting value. 3.09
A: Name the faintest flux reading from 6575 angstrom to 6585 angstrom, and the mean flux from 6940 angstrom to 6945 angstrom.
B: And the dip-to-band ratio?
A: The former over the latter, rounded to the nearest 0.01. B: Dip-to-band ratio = 1.10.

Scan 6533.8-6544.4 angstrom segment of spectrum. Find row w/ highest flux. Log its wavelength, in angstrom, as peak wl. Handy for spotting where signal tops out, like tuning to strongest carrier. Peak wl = 6543.62 angstrom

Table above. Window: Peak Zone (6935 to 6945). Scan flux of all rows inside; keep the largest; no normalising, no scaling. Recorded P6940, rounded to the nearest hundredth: 28.56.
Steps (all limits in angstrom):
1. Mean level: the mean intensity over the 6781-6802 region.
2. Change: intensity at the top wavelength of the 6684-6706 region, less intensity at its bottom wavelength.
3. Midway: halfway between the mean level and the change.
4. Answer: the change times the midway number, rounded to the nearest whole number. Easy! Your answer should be -18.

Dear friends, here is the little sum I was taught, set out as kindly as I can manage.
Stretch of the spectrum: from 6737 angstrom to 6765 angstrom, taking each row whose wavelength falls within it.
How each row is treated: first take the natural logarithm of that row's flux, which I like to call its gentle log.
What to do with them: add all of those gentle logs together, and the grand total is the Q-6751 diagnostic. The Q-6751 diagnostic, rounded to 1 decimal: 59.0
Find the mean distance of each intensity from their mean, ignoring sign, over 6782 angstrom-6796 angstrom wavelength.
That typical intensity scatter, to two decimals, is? 2.79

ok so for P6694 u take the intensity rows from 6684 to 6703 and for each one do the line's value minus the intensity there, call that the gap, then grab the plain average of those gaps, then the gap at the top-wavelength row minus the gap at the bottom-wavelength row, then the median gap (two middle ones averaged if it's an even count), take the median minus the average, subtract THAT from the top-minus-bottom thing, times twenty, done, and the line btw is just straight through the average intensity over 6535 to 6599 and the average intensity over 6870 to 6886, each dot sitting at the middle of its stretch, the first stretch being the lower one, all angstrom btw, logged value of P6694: 38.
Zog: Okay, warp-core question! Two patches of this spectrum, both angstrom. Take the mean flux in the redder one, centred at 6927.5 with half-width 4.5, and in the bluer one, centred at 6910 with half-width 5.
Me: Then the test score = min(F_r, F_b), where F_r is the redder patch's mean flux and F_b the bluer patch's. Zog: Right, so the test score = 27.3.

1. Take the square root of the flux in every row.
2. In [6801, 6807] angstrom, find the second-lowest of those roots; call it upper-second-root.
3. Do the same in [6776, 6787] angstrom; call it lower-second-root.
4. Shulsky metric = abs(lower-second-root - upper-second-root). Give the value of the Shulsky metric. 0.50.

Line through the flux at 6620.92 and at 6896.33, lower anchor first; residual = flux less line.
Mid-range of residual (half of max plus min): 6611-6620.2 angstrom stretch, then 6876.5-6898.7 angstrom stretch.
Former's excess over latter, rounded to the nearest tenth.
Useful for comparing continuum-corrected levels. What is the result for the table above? 0.1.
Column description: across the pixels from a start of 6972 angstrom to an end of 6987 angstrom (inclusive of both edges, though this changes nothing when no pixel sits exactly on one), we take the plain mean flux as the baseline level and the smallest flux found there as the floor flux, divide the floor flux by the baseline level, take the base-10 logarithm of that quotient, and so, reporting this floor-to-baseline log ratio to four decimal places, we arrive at -0.0104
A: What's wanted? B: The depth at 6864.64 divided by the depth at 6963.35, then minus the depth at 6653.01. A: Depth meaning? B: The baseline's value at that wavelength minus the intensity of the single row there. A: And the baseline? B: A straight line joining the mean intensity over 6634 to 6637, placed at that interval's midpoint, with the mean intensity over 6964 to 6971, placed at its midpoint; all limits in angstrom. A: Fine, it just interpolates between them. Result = -0.2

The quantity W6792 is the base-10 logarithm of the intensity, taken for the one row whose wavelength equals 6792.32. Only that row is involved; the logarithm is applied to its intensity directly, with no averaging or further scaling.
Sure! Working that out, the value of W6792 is 1.44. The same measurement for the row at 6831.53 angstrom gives 1.41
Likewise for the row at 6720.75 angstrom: 1.44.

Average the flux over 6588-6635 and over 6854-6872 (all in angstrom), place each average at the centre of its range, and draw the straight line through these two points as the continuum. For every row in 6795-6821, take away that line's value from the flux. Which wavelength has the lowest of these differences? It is 6803.28 angstrom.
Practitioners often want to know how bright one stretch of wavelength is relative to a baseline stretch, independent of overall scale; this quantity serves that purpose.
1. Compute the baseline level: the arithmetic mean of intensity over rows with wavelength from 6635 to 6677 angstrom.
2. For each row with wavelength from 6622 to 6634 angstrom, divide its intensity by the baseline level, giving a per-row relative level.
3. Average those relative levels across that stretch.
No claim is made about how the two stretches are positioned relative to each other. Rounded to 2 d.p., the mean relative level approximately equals 0.95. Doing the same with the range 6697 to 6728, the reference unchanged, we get 0.97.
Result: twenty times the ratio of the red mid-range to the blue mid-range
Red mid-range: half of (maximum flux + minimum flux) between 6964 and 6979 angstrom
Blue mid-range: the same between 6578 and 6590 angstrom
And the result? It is 17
